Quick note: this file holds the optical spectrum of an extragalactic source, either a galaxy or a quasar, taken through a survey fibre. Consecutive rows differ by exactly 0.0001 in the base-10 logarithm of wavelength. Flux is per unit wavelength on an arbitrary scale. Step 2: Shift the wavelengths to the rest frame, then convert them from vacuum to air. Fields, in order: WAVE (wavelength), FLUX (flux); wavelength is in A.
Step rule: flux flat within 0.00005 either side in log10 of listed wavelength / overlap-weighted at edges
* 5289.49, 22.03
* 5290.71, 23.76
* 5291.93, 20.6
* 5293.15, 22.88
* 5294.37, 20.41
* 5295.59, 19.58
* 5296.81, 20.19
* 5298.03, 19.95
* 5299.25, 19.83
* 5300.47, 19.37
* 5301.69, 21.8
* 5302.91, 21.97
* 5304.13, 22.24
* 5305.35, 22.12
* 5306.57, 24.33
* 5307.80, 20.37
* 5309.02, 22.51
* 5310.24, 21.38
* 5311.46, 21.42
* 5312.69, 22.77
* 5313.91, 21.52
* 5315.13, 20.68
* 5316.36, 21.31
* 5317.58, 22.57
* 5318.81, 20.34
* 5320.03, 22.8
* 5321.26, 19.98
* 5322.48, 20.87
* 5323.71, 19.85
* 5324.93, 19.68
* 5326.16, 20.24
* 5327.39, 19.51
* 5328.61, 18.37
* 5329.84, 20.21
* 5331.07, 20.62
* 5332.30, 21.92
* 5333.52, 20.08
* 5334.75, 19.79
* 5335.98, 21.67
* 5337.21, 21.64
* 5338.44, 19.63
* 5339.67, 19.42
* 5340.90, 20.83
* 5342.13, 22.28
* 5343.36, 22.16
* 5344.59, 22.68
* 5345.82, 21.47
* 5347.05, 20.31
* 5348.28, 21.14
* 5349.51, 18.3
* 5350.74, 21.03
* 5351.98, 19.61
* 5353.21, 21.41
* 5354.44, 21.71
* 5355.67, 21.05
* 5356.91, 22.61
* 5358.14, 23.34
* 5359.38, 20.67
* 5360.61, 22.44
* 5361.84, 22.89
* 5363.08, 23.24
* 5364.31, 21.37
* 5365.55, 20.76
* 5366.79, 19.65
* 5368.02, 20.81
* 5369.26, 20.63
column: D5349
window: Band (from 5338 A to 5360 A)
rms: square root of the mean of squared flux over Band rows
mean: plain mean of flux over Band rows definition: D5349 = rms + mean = 42.2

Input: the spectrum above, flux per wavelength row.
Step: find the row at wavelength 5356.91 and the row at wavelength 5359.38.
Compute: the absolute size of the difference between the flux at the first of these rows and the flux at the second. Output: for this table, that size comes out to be 1.94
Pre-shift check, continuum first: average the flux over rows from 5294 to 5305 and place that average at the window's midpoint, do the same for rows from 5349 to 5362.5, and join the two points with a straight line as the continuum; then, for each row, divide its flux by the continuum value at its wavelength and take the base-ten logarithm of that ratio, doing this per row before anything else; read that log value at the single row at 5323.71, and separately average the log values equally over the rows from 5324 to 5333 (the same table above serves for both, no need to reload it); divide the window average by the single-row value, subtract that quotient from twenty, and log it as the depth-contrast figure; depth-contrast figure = 19.1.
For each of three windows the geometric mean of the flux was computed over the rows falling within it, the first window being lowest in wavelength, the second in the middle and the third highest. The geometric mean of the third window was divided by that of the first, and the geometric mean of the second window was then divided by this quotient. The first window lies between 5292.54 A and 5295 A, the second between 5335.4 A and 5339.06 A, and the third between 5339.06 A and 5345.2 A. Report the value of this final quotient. 21.1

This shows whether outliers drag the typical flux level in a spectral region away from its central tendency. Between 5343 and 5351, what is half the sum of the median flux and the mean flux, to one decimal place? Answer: 21.1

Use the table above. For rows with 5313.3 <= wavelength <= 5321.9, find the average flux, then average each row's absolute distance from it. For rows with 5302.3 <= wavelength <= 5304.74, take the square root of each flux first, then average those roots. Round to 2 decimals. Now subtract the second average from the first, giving -3.86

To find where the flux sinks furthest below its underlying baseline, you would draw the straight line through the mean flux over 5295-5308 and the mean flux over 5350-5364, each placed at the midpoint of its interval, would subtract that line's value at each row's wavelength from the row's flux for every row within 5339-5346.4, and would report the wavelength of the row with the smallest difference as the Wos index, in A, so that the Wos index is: 5339.67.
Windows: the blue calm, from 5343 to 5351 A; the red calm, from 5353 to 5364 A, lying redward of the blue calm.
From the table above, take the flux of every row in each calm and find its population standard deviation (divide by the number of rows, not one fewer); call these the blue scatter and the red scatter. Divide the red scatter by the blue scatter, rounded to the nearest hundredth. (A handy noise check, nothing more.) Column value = 0.70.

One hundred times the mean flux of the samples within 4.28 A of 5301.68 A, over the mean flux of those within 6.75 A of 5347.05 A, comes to 100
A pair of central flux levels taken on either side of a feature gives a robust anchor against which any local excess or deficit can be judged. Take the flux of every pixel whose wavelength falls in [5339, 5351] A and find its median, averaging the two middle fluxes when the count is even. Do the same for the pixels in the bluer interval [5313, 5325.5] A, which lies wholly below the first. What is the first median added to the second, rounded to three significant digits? 41.9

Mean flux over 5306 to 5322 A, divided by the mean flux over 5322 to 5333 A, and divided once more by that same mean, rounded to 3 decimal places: 0.053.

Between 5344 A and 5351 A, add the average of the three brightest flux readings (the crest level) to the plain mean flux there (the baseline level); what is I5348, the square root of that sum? 6.53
